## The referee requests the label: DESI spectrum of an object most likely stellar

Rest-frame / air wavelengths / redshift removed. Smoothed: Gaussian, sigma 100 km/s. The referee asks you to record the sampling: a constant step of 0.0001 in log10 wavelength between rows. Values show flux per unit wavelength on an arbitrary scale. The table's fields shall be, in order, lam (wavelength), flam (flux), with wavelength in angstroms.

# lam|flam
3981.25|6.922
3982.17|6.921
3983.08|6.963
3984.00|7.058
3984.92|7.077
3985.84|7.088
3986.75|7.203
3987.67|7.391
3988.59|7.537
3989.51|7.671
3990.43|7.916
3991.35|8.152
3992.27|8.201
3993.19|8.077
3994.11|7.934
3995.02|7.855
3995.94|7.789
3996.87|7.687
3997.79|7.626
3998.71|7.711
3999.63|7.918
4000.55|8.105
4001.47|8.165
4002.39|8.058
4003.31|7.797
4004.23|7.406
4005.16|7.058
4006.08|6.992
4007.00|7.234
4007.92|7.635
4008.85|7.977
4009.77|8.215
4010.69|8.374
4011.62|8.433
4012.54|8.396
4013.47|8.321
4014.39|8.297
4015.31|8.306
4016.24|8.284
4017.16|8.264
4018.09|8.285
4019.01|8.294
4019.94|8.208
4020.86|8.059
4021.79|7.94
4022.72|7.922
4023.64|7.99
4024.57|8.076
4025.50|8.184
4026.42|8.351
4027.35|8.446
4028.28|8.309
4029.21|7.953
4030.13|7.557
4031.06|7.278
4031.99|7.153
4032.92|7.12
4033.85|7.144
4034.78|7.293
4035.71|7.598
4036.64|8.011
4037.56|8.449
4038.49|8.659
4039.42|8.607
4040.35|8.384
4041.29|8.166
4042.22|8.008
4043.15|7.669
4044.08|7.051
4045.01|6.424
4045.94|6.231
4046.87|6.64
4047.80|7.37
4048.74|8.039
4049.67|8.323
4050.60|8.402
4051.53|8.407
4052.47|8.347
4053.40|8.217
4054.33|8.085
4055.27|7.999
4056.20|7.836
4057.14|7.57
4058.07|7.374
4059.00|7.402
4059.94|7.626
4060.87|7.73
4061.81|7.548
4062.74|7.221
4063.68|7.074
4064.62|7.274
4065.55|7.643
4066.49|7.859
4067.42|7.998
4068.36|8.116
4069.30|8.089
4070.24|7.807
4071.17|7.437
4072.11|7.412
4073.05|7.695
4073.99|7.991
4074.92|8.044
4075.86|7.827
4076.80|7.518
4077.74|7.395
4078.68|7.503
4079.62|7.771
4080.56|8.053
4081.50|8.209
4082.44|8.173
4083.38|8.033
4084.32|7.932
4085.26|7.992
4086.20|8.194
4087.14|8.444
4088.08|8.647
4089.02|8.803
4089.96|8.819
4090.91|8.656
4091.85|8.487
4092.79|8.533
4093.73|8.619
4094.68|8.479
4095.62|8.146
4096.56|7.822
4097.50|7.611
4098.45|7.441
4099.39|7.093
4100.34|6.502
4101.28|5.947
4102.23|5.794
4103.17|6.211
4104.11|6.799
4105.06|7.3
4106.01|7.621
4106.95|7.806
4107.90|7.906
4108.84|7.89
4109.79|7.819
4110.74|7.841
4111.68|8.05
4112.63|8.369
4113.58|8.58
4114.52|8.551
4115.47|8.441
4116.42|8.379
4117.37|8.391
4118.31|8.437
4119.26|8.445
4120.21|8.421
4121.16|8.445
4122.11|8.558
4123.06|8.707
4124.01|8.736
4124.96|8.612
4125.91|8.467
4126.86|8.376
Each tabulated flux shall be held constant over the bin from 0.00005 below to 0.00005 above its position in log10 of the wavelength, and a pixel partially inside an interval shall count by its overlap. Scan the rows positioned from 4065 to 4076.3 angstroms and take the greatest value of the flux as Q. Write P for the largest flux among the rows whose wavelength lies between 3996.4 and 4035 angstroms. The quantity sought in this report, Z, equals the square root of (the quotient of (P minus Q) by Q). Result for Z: 0.202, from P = 8.446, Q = 8.116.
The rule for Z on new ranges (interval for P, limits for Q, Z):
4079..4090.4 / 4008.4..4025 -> 0.214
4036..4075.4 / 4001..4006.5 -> 0.246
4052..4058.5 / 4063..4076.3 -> 0.169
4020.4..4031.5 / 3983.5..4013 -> 0.039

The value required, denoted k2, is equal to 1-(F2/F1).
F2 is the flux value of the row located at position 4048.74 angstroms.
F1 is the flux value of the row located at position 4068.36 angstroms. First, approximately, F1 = 8.116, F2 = 8.039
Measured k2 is 0.009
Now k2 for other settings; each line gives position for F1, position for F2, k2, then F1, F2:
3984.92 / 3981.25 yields 0.022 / 7.077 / 6.922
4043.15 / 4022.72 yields -0.033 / 7.669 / 7.922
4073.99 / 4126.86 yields -0.048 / 7.991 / 8.376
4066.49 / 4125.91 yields -0.077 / 7.859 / 8.467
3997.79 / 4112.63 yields -0.097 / 7.626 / 8.369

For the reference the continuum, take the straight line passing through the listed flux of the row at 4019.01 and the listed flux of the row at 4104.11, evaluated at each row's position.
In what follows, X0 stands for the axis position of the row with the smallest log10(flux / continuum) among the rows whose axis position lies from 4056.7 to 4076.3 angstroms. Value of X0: 4063.68 angstroms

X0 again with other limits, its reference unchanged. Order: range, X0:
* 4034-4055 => 4045.94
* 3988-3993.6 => 3988.59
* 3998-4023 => 4006.08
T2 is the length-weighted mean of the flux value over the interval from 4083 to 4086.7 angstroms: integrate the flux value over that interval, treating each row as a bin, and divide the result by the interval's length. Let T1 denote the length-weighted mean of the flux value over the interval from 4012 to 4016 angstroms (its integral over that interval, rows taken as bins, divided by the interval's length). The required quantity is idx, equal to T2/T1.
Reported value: 0.97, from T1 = 8.33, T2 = 8.0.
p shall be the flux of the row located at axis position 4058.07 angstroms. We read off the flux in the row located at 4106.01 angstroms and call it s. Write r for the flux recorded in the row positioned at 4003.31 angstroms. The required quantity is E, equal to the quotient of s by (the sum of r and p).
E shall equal 0.50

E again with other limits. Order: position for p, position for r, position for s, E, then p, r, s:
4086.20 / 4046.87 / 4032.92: 0.48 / 8.194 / 6.64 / 7.12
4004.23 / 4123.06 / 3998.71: 0.48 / 7.406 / 8.707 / 7.711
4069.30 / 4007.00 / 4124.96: 0.56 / 8.089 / 7.234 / 8.612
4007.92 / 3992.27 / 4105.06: 0.46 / 7.635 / 8.201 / 7.3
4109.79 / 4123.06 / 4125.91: 0.51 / 7.819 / 8.707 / 8.467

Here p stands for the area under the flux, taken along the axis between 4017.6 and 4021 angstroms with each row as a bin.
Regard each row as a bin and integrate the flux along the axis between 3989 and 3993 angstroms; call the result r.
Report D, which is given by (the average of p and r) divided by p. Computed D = 1.07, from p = 28.0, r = 32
